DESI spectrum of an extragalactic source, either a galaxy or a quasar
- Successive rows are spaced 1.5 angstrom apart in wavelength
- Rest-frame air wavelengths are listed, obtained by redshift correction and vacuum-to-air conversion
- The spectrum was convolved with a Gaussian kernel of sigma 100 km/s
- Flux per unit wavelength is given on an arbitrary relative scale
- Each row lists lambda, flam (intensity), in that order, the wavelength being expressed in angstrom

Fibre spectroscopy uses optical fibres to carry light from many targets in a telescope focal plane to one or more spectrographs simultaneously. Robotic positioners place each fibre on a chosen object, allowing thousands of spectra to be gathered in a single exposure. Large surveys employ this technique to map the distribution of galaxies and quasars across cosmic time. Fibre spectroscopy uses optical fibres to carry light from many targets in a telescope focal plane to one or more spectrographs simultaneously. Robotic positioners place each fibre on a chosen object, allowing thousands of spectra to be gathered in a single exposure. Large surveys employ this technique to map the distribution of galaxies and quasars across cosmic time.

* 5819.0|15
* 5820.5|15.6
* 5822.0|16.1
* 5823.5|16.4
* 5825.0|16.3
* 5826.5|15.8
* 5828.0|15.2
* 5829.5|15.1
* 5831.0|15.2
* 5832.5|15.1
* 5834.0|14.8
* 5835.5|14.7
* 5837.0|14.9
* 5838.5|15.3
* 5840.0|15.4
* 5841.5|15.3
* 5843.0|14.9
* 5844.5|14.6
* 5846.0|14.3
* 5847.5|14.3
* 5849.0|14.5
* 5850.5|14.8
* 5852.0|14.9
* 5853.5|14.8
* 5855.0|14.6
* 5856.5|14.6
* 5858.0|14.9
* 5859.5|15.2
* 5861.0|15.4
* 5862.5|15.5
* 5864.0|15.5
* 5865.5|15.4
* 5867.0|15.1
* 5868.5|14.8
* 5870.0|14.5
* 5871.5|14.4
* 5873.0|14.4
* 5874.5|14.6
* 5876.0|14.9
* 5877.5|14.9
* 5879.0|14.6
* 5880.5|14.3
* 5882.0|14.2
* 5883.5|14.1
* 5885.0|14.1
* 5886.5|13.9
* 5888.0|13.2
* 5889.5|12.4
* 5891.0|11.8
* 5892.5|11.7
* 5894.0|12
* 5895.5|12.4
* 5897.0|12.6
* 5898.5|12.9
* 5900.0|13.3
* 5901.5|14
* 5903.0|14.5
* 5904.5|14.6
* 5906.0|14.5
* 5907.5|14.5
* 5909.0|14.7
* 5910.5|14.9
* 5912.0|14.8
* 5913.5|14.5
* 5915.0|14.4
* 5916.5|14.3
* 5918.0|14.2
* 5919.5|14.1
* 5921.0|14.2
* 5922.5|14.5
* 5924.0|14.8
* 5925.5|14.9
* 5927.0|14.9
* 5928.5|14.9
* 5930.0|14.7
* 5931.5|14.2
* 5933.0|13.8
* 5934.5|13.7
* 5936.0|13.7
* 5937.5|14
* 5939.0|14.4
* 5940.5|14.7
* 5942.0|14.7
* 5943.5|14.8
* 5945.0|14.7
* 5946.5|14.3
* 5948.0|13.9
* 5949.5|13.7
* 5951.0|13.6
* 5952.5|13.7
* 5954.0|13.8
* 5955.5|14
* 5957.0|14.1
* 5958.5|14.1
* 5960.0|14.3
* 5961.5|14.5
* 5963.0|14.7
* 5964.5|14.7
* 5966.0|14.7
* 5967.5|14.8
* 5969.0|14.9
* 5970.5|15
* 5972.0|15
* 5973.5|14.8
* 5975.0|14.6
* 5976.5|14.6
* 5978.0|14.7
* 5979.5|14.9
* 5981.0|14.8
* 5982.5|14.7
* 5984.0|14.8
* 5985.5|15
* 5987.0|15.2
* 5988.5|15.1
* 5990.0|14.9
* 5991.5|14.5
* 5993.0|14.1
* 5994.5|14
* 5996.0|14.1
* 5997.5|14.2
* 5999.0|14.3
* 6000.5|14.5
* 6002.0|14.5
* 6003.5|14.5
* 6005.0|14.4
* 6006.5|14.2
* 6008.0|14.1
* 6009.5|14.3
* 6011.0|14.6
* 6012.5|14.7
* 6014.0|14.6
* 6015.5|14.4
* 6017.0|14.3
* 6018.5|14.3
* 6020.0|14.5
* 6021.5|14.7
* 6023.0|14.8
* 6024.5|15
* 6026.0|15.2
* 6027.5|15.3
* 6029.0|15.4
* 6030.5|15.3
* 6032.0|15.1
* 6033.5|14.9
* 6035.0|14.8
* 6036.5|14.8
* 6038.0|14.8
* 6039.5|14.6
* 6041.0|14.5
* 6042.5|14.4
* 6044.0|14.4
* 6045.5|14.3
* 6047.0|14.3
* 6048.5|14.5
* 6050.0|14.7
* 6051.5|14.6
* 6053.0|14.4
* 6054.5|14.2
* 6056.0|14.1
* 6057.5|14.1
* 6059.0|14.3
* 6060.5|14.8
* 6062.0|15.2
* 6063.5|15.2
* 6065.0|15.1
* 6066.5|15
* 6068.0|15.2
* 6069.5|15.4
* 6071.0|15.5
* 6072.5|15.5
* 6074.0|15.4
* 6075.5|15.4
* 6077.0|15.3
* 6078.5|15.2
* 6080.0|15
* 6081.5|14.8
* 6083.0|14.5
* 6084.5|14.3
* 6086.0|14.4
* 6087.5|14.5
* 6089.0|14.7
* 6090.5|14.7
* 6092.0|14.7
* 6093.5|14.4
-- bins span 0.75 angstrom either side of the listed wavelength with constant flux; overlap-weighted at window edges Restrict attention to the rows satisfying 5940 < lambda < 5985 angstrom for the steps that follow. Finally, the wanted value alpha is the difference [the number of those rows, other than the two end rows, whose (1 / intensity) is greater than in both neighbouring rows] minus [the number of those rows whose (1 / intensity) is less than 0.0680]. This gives -7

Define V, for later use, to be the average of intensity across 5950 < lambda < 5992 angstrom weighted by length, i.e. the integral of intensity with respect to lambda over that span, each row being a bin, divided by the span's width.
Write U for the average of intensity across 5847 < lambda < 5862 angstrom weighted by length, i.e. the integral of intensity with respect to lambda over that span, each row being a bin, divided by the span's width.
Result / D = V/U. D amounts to 0.98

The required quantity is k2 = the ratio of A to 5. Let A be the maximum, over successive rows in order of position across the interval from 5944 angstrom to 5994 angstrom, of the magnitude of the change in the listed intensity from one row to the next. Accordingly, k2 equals 0.08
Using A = 0.40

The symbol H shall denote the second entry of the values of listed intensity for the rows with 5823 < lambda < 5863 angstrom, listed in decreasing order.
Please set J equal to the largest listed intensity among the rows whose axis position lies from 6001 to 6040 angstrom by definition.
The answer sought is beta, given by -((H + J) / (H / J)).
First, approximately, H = 16.3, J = 15.4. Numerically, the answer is -29.9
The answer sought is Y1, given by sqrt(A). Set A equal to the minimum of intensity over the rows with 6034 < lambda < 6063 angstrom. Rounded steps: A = 14.1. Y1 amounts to 3.75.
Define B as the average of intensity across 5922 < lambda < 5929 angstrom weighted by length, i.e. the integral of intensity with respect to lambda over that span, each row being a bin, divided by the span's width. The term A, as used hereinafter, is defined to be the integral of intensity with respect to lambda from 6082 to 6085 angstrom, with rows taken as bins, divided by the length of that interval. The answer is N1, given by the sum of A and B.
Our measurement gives 29.2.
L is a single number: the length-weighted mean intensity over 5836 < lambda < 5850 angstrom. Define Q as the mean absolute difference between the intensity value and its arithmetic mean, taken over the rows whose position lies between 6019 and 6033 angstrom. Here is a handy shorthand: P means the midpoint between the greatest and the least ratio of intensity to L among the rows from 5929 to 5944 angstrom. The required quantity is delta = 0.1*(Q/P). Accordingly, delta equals 0.0262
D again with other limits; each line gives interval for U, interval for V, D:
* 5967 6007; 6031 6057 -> 0.99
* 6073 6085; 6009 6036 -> 0.99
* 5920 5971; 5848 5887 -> 1.03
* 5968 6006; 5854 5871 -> 1.03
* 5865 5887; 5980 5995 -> 1.01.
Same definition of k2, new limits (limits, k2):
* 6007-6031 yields 0.06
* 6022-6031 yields 0.04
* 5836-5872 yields 0.08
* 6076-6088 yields 0.06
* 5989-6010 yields 0.08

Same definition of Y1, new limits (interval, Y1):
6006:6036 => 3.75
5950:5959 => 3.69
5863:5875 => 3.79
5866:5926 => 3.42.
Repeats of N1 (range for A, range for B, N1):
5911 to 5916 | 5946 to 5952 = 28.4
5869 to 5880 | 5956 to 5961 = 28.8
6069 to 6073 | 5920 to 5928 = 30.1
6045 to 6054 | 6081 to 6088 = 29.0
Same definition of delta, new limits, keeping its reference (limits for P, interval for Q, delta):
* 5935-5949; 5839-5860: 0.0276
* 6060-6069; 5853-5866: 0.0330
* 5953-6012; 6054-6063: 0.0375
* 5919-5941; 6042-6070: 0.0378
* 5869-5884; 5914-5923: 0.0119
